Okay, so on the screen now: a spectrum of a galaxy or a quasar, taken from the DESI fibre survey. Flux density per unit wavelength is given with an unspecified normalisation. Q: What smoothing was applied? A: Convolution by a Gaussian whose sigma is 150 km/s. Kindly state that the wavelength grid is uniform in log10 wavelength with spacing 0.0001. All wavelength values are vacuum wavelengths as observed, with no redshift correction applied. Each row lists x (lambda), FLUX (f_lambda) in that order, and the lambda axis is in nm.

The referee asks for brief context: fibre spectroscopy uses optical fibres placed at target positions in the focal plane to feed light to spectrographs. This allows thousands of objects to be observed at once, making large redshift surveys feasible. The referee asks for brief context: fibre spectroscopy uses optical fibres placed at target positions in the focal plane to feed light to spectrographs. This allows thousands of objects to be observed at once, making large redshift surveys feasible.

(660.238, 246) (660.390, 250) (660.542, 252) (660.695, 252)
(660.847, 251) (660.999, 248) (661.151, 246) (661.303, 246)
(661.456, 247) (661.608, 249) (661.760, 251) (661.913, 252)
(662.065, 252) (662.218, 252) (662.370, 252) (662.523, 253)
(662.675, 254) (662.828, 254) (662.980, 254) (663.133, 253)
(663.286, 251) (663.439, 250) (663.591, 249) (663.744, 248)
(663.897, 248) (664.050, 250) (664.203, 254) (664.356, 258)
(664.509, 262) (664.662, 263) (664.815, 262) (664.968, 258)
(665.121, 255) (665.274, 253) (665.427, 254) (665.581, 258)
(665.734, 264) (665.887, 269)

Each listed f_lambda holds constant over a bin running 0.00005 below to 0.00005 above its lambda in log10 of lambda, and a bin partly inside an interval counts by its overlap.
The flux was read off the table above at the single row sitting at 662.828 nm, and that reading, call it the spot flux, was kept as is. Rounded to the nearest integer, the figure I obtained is 254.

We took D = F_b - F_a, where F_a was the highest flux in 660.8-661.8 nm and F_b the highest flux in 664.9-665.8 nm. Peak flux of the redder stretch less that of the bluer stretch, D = 13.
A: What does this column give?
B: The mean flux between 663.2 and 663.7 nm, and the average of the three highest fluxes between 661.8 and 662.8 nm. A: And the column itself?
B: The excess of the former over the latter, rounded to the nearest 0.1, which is -3.0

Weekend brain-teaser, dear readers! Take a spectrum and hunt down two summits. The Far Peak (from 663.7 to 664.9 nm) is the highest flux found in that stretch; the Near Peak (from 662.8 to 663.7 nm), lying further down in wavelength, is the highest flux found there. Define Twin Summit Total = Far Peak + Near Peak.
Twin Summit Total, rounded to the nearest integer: 517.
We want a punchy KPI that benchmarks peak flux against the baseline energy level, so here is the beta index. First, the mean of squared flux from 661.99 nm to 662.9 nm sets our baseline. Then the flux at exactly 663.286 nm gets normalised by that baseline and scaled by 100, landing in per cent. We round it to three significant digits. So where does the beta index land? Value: 0.393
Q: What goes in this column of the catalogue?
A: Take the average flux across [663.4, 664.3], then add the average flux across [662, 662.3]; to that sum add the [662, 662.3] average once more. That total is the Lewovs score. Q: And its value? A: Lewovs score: 754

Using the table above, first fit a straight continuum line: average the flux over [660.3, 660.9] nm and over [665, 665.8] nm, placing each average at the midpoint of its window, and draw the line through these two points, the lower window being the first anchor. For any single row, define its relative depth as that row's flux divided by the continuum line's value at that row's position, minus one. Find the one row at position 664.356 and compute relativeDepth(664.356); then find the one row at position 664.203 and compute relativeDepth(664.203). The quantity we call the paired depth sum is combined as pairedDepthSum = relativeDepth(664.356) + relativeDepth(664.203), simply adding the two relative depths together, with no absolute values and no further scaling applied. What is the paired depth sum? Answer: 0.00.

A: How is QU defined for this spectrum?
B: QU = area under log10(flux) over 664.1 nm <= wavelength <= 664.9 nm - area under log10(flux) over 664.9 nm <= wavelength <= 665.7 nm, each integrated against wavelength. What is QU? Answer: 0.00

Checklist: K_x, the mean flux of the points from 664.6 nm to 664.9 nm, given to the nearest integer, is 262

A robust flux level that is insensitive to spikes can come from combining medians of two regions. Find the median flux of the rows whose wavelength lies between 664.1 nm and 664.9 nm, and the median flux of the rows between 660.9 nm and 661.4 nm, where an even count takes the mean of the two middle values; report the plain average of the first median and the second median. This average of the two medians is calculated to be 254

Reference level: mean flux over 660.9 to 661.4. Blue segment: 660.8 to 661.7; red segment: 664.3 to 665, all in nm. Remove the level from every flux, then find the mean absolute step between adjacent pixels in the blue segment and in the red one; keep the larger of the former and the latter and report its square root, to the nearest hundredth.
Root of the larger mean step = 1.58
